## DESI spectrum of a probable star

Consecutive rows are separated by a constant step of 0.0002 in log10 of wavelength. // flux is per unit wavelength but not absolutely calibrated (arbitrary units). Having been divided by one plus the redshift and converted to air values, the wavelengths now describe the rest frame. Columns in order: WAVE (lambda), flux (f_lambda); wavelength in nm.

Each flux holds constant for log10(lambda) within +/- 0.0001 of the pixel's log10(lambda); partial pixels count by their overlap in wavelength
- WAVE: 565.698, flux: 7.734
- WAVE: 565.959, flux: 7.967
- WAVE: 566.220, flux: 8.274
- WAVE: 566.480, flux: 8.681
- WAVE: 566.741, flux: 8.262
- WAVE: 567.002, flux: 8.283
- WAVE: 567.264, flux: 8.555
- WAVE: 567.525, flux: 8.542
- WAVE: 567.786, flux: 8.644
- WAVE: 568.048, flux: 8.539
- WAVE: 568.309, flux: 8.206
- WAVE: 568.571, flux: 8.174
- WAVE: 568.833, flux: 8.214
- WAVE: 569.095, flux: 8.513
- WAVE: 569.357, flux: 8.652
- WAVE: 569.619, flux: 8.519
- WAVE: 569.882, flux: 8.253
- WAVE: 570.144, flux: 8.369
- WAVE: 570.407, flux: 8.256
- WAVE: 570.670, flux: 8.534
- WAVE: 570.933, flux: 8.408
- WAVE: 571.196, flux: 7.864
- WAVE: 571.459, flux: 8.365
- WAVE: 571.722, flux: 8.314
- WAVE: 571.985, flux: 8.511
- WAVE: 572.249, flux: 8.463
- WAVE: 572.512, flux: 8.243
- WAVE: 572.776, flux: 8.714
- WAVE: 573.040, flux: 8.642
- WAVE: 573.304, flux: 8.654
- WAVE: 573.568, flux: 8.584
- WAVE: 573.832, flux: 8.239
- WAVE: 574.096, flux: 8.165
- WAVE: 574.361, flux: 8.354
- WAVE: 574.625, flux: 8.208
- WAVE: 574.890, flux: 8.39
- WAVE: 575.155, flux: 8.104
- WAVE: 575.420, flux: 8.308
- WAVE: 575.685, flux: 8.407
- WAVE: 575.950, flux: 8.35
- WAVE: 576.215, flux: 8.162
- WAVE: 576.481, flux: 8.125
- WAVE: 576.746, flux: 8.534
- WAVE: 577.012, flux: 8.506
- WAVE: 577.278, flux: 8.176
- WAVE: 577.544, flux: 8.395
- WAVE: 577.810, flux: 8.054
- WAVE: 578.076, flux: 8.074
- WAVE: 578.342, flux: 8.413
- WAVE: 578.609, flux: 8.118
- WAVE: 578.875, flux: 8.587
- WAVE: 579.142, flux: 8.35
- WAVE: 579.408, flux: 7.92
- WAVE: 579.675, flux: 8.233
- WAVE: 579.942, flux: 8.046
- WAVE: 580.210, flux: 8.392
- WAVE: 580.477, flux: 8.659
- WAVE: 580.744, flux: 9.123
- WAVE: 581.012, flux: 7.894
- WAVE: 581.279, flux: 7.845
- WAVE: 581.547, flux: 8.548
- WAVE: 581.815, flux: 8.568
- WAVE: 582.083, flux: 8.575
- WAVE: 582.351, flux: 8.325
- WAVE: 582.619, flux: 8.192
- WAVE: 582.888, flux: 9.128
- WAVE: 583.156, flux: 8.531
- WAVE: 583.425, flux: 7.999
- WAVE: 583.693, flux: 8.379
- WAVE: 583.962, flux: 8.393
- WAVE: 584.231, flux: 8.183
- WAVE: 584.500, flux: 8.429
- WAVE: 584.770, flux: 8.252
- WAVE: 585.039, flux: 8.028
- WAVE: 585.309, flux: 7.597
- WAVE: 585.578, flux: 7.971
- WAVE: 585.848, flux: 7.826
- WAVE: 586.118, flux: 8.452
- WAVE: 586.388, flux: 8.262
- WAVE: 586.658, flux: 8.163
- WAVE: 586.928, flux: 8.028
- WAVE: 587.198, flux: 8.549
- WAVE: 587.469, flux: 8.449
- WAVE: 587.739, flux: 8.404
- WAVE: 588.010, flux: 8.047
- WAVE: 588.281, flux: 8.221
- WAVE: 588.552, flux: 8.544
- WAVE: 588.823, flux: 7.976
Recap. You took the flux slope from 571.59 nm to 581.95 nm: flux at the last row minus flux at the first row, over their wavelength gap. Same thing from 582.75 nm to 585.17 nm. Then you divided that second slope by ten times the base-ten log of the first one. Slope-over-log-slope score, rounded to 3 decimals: 0.032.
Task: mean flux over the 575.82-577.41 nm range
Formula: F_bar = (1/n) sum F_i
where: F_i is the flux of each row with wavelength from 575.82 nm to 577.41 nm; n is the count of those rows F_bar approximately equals 8.31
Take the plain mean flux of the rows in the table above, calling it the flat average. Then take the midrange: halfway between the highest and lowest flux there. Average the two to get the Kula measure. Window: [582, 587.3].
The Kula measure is 8.31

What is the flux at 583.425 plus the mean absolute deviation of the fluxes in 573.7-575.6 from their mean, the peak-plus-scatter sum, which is 8.08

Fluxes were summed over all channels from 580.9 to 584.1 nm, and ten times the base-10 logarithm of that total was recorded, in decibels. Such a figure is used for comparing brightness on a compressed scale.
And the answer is 20.0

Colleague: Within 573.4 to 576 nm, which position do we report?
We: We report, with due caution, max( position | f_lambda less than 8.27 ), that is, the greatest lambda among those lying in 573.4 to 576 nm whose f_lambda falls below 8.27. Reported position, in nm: 575.155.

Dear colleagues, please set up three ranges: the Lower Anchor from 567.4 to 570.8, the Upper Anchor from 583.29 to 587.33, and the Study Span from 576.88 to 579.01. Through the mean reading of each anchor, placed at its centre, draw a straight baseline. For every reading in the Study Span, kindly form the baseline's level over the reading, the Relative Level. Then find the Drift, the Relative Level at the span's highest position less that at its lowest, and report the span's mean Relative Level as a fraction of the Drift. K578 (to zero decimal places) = -80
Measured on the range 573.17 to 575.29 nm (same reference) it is 16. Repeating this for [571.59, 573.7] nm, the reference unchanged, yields -28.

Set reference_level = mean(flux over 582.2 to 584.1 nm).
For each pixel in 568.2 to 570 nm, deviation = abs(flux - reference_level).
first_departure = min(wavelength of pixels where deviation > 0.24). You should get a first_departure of 568.571 nm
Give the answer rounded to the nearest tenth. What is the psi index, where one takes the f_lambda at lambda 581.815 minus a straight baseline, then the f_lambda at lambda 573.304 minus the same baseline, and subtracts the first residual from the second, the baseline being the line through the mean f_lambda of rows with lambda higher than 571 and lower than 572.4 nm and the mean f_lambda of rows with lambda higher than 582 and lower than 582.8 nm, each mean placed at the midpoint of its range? 0.1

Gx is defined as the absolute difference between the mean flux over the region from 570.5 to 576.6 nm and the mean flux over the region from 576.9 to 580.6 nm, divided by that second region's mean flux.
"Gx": 0.009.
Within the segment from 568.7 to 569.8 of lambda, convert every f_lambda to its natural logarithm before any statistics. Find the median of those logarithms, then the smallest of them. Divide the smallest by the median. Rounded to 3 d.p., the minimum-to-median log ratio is 0.983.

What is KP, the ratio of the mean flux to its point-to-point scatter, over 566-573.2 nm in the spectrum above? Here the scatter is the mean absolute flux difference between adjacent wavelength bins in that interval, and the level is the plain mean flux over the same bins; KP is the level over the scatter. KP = 41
